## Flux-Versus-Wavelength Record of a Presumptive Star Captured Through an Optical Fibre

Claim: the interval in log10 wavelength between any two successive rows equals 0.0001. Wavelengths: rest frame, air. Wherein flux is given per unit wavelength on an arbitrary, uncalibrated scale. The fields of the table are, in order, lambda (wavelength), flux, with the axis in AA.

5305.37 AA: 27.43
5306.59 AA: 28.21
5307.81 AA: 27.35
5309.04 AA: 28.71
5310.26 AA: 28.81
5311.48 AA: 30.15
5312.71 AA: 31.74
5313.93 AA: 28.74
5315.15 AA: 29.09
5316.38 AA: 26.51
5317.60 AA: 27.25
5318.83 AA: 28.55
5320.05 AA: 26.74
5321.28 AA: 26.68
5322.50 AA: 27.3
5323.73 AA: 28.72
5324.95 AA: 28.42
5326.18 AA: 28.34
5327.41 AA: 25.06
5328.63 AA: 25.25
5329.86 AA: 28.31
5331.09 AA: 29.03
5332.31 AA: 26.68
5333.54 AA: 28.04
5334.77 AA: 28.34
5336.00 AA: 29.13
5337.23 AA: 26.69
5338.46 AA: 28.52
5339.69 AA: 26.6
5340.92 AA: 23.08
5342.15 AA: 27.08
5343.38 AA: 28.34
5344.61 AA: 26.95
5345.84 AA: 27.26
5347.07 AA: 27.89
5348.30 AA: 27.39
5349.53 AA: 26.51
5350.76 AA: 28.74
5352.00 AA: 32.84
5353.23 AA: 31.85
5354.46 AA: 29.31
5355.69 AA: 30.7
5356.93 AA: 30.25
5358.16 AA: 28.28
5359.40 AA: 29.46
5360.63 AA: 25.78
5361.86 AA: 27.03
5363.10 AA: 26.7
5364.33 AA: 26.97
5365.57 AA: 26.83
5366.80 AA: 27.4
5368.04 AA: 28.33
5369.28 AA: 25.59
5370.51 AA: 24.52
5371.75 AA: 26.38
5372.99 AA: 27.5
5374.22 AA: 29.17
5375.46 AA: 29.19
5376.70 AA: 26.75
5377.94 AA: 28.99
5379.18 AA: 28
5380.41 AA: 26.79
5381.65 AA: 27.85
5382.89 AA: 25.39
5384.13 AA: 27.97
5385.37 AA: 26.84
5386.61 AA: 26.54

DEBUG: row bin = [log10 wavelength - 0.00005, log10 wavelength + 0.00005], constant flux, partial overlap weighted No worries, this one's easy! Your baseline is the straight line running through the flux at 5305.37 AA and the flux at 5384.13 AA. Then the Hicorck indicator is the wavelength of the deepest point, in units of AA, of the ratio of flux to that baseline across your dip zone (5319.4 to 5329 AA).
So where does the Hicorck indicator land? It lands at 5327.41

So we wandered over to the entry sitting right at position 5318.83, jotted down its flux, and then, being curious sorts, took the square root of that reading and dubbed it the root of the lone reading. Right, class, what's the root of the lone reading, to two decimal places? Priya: 5.34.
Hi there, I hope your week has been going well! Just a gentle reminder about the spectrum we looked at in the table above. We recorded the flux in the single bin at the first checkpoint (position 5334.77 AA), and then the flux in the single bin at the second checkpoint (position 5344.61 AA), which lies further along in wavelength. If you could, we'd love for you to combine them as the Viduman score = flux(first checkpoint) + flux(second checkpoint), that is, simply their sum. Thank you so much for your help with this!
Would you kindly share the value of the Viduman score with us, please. 55.3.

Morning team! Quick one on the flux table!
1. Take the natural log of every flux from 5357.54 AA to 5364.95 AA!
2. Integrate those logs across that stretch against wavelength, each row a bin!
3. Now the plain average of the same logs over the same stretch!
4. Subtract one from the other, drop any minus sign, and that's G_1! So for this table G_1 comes 21.2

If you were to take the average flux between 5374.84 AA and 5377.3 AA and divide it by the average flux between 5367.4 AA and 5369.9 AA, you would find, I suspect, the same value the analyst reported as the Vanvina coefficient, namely 1.037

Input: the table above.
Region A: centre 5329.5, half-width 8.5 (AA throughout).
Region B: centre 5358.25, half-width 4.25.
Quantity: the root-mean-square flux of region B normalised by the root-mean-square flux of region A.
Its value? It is 1.04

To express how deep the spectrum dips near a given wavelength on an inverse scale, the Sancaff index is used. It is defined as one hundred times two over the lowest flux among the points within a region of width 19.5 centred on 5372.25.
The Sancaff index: 8.2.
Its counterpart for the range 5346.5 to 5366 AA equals 7.8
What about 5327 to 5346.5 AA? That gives 8.7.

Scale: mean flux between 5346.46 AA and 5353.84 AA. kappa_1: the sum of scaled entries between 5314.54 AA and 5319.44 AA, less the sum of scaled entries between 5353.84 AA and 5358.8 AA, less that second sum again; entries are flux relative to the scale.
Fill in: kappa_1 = -4.3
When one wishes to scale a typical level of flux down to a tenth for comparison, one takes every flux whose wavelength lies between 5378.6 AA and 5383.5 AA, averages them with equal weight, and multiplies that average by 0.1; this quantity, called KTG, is 2.70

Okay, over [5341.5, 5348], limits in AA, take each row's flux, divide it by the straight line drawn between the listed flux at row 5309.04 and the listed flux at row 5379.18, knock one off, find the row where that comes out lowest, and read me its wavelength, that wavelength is 5344.61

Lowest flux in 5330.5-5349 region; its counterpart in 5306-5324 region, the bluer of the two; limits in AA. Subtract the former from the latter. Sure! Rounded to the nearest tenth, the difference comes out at 3.4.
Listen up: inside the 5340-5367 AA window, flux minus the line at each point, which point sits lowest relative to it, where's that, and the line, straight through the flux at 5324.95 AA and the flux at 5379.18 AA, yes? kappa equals 5340.92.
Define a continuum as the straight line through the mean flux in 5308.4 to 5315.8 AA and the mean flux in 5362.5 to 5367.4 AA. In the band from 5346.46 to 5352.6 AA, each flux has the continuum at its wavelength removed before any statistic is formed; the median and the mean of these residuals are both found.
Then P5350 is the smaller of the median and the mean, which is 0.0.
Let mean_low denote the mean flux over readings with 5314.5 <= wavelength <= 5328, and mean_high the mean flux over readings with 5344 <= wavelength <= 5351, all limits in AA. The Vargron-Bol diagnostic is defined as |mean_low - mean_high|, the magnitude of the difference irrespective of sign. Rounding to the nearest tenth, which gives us 0.1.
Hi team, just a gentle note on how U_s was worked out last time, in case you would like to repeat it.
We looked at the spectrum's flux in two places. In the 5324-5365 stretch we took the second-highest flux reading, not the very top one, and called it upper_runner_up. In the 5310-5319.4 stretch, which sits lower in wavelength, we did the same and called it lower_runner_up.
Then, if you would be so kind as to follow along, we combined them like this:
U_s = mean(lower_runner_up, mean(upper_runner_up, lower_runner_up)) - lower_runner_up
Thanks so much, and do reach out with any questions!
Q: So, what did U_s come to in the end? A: 0.4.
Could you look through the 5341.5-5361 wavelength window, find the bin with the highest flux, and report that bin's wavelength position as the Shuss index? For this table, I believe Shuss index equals 5352.00 AA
